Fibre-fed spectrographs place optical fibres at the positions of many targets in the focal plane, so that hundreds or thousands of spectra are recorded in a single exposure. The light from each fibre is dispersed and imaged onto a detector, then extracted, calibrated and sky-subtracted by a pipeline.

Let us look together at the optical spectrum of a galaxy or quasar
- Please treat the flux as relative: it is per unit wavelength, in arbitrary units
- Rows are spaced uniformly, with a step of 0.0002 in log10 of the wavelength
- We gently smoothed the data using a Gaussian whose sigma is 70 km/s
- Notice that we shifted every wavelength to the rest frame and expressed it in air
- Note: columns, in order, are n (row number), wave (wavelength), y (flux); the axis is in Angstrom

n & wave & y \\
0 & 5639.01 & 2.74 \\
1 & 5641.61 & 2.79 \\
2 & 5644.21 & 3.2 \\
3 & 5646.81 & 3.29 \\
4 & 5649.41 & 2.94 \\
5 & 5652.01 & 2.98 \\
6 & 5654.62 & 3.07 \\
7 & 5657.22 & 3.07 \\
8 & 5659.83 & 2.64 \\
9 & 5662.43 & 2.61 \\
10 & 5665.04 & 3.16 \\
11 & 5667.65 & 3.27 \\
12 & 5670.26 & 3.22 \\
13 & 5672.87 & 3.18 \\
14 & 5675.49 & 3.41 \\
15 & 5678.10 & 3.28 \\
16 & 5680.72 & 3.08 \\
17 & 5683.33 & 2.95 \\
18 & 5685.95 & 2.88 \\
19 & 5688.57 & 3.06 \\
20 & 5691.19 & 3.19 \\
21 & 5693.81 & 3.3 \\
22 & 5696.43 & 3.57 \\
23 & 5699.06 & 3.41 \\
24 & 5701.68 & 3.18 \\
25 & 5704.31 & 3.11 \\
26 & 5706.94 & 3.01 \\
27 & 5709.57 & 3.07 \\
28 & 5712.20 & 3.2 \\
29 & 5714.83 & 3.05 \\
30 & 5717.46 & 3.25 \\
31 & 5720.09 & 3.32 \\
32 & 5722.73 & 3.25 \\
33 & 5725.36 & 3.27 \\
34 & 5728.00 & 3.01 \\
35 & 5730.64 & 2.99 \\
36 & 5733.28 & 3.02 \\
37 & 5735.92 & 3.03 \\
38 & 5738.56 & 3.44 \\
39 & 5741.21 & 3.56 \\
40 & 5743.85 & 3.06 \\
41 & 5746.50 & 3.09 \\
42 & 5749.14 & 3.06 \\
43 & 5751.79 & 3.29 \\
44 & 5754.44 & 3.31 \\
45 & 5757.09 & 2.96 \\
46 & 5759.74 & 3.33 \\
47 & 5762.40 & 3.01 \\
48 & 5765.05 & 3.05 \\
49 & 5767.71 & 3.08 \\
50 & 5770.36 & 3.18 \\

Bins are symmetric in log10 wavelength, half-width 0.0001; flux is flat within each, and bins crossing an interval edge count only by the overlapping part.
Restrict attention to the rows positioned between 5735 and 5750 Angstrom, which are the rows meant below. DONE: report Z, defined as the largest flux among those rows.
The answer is 3.56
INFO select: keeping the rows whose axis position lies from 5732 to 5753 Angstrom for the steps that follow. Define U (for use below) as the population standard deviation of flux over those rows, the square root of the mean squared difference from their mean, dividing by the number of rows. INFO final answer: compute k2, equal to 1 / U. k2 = 5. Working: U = 0.20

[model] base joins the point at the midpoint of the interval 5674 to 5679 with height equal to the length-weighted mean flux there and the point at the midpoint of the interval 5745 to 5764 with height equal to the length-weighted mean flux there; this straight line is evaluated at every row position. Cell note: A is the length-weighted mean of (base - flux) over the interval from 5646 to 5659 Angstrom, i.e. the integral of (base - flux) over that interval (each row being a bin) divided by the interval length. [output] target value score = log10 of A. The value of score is -0.4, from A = 0.4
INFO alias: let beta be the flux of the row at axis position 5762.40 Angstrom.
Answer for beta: 3.01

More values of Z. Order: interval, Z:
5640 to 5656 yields 3.29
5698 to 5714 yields 3.41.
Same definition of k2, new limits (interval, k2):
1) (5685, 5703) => 5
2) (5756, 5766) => 7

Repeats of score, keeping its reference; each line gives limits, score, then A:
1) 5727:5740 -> -1.0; 0.1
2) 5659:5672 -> -0.4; 0.4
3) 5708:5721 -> -1.1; 0.1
